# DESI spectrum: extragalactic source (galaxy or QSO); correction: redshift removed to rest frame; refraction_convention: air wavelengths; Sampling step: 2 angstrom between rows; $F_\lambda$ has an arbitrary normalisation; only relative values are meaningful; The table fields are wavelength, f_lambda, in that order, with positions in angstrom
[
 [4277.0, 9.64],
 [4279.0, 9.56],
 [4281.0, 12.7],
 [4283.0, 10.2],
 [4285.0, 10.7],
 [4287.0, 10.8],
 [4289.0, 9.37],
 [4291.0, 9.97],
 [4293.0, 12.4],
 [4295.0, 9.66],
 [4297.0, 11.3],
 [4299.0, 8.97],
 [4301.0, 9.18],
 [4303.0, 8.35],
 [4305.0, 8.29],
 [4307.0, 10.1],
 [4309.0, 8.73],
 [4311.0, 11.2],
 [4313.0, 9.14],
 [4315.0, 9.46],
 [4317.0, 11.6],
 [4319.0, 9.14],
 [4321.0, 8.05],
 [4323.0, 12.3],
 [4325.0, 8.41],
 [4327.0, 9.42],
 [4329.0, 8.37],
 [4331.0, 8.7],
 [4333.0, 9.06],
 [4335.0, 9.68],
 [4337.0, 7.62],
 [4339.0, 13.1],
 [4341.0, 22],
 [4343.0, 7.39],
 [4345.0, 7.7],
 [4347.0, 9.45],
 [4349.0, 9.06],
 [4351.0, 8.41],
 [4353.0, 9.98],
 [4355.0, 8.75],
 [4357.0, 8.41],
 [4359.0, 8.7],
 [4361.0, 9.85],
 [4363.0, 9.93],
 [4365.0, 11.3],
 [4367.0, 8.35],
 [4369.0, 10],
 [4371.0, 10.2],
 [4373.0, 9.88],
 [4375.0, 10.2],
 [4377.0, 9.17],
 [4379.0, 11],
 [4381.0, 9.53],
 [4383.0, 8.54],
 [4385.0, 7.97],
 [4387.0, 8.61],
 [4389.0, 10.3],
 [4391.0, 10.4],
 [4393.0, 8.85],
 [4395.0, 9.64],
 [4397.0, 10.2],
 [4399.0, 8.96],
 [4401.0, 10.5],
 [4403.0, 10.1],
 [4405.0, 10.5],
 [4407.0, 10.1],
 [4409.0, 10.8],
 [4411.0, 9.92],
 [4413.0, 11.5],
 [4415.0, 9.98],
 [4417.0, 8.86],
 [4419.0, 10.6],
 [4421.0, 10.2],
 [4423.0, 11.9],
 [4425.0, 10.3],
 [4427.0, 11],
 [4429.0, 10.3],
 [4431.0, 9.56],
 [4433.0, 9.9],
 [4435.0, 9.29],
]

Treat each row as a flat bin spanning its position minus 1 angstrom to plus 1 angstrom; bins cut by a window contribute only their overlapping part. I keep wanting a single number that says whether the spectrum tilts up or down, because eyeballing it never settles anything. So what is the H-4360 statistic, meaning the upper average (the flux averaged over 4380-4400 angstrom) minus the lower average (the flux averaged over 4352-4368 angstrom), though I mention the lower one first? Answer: -0.11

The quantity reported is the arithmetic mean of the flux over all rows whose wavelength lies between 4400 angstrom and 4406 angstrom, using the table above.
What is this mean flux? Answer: 10.4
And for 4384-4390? 9.0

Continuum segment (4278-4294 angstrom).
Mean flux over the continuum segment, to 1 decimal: 10.7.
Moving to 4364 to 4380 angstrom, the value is 10.0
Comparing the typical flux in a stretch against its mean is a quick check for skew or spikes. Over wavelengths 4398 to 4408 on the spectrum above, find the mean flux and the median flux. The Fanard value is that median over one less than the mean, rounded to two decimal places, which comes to 1.12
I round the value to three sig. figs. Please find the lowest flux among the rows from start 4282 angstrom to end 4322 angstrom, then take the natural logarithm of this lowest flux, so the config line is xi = 2.09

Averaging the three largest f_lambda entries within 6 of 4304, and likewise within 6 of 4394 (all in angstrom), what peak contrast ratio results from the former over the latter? 0.91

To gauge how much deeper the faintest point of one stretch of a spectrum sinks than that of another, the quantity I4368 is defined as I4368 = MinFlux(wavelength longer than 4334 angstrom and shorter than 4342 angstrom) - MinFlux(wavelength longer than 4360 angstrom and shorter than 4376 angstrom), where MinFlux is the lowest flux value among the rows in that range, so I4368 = -0.7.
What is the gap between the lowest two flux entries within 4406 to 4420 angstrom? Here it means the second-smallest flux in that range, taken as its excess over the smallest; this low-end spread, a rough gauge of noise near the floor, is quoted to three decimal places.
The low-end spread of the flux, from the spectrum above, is 1.060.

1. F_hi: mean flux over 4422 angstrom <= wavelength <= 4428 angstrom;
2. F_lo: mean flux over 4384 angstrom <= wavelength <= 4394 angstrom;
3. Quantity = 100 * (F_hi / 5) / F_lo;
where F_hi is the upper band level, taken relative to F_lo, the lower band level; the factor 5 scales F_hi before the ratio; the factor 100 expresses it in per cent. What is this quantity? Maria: 24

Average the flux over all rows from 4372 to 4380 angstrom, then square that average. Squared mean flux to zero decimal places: 101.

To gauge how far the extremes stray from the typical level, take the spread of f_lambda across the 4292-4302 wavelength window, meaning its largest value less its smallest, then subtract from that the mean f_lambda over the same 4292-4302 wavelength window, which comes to -6.9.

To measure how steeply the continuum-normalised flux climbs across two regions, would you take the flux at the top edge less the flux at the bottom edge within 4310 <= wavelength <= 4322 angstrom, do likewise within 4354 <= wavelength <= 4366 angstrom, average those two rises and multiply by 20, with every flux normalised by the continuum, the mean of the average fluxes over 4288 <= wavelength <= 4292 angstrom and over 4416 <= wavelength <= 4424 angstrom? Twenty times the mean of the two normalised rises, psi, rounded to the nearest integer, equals -1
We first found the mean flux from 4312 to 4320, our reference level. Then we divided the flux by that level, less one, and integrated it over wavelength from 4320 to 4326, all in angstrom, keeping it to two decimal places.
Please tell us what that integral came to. -0.15 angstrom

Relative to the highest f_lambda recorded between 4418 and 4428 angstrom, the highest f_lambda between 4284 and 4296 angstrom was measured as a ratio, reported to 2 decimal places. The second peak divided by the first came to 1.04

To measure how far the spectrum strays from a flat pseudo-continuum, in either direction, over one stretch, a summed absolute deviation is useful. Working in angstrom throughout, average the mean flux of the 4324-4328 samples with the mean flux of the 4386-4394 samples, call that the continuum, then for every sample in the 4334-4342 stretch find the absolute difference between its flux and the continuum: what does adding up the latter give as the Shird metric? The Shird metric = 19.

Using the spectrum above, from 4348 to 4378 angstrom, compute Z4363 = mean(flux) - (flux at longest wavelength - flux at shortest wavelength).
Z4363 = 9.4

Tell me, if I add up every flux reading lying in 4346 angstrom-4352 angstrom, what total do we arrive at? 27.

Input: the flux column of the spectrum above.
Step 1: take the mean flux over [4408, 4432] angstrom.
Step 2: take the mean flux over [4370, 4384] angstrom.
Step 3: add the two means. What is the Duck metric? 20.2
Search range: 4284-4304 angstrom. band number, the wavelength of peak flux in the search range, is 4293.0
